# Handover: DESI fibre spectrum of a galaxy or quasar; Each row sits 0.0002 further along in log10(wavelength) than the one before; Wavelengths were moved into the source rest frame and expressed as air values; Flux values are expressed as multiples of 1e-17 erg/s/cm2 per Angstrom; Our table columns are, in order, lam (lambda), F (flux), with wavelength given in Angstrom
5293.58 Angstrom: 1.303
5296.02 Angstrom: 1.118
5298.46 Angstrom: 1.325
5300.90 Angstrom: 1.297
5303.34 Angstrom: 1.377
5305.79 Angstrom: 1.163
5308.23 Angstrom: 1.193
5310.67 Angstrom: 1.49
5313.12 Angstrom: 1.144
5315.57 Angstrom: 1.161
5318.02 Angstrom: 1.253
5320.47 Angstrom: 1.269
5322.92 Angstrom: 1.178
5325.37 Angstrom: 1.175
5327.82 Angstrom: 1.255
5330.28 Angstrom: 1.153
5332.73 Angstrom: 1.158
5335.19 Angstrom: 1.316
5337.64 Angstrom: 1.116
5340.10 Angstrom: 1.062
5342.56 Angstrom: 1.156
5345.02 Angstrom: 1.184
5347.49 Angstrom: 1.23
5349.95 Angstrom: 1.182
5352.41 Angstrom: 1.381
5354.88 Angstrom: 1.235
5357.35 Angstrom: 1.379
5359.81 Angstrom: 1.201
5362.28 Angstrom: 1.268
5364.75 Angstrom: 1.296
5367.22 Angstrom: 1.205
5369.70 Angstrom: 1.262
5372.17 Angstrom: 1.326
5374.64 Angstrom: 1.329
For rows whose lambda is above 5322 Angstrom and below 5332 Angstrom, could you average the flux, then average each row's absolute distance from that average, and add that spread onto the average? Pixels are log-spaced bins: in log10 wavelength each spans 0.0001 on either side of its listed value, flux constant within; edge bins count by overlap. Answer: 1.22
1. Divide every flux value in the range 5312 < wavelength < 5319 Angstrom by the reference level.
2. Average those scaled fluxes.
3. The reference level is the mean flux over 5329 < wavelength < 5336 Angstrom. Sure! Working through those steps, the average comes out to 0.98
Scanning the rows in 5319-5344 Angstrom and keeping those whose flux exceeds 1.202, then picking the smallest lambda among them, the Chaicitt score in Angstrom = 5320.47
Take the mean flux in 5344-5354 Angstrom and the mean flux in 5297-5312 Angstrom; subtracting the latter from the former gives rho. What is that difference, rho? -0.06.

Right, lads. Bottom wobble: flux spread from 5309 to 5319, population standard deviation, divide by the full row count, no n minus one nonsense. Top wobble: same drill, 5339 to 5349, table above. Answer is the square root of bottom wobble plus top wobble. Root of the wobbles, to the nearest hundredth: 0.45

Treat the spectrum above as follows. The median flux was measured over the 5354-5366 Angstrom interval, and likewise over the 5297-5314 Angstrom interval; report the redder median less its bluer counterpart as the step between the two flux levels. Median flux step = -0.03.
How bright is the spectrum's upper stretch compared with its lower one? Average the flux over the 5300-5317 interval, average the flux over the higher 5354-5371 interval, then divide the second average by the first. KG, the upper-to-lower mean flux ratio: 1.00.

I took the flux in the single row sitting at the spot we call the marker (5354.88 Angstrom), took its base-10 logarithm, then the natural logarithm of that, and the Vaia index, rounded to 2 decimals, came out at -2.39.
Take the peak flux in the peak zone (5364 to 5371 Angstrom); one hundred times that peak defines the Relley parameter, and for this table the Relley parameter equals 130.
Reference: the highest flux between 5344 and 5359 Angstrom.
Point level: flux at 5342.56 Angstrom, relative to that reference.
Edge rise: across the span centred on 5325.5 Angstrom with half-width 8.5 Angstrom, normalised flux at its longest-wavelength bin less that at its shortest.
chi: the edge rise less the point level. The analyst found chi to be -0.91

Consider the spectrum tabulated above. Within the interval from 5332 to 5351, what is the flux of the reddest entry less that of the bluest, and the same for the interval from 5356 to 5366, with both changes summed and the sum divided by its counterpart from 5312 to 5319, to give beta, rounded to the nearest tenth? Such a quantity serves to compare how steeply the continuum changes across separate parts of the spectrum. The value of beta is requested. -0.5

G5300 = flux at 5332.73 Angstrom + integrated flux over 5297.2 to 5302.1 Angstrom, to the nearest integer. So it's 8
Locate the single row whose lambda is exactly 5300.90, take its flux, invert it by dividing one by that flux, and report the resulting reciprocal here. 0.771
